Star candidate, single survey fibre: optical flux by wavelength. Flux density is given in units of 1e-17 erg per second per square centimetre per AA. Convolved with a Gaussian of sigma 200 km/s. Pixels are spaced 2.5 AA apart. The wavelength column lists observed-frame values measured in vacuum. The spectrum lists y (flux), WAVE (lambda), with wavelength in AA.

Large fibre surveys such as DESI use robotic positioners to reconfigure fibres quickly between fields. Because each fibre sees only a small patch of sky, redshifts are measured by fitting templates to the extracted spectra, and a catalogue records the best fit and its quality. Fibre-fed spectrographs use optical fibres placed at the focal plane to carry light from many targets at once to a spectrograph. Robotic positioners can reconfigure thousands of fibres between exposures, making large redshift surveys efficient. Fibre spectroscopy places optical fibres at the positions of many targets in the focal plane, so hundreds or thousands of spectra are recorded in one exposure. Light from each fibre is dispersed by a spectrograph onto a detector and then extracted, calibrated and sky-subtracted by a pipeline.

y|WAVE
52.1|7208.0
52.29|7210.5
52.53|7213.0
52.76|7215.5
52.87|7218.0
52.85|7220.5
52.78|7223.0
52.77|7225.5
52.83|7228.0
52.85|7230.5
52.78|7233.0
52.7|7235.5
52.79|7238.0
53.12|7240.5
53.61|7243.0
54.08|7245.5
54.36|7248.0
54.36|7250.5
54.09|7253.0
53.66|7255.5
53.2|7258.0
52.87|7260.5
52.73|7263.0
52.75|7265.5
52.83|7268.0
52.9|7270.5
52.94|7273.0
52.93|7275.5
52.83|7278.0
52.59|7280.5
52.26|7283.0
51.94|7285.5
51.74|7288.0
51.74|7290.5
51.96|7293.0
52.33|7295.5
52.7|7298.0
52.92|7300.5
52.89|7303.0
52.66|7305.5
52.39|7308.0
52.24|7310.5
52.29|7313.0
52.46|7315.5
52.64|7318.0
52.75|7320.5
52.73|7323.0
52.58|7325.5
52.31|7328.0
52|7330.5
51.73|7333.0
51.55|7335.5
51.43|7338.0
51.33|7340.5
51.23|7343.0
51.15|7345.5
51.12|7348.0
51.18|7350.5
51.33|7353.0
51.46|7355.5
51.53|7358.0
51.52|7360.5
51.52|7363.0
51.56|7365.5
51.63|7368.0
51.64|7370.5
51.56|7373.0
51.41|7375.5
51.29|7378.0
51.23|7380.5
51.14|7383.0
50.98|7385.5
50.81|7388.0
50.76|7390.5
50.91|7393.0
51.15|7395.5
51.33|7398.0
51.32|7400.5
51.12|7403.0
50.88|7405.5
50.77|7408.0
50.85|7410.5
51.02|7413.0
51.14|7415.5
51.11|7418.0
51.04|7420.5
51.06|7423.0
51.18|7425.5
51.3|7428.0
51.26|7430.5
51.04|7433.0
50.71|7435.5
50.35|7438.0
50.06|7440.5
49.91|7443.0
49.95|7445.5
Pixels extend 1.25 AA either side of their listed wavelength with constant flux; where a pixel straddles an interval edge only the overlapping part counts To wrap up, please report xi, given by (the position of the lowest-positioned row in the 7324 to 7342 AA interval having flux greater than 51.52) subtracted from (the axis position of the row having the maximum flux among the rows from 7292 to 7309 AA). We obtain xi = -25.0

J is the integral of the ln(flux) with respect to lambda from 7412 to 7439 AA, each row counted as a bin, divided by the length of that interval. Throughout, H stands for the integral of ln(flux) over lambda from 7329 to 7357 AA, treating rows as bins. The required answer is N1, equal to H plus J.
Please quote 114.3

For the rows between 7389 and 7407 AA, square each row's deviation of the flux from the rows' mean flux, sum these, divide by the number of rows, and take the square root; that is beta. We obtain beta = 0.21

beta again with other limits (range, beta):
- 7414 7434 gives 0.09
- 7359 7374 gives 0.05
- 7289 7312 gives 0.38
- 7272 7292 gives 0.49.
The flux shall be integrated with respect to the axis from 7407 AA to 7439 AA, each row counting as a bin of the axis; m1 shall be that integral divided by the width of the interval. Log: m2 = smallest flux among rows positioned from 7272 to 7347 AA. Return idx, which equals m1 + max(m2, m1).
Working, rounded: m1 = 51.0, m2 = 51.15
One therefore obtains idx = 102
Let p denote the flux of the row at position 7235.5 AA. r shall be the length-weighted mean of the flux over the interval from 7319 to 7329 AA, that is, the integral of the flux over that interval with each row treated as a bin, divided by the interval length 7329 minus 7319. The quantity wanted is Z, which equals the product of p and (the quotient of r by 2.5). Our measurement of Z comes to 1109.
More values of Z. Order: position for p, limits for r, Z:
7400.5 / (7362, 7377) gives 1058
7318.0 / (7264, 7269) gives 1111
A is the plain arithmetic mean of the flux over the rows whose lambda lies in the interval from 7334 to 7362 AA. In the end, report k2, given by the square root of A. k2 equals 7.17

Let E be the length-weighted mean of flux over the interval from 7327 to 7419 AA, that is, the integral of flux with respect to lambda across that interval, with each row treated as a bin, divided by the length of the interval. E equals 51.3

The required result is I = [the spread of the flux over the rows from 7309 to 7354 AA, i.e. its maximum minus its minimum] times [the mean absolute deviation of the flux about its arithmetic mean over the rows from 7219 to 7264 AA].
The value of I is 0.85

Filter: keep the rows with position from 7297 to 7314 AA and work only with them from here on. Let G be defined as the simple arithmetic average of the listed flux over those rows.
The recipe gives 52.6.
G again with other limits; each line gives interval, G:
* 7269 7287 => 52.6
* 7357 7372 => 51.6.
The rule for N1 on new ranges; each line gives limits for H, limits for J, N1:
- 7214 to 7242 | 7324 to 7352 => 115.0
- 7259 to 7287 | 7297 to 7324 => 115.0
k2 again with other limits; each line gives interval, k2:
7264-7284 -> 7.26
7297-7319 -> 7.25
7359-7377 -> 7.18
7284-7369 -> 7.21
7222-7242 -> 7.27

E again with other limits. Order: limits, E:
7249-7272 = 53.3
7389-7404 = 51.1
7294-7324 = 52.6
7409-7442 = 50.9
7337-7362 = 51.3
